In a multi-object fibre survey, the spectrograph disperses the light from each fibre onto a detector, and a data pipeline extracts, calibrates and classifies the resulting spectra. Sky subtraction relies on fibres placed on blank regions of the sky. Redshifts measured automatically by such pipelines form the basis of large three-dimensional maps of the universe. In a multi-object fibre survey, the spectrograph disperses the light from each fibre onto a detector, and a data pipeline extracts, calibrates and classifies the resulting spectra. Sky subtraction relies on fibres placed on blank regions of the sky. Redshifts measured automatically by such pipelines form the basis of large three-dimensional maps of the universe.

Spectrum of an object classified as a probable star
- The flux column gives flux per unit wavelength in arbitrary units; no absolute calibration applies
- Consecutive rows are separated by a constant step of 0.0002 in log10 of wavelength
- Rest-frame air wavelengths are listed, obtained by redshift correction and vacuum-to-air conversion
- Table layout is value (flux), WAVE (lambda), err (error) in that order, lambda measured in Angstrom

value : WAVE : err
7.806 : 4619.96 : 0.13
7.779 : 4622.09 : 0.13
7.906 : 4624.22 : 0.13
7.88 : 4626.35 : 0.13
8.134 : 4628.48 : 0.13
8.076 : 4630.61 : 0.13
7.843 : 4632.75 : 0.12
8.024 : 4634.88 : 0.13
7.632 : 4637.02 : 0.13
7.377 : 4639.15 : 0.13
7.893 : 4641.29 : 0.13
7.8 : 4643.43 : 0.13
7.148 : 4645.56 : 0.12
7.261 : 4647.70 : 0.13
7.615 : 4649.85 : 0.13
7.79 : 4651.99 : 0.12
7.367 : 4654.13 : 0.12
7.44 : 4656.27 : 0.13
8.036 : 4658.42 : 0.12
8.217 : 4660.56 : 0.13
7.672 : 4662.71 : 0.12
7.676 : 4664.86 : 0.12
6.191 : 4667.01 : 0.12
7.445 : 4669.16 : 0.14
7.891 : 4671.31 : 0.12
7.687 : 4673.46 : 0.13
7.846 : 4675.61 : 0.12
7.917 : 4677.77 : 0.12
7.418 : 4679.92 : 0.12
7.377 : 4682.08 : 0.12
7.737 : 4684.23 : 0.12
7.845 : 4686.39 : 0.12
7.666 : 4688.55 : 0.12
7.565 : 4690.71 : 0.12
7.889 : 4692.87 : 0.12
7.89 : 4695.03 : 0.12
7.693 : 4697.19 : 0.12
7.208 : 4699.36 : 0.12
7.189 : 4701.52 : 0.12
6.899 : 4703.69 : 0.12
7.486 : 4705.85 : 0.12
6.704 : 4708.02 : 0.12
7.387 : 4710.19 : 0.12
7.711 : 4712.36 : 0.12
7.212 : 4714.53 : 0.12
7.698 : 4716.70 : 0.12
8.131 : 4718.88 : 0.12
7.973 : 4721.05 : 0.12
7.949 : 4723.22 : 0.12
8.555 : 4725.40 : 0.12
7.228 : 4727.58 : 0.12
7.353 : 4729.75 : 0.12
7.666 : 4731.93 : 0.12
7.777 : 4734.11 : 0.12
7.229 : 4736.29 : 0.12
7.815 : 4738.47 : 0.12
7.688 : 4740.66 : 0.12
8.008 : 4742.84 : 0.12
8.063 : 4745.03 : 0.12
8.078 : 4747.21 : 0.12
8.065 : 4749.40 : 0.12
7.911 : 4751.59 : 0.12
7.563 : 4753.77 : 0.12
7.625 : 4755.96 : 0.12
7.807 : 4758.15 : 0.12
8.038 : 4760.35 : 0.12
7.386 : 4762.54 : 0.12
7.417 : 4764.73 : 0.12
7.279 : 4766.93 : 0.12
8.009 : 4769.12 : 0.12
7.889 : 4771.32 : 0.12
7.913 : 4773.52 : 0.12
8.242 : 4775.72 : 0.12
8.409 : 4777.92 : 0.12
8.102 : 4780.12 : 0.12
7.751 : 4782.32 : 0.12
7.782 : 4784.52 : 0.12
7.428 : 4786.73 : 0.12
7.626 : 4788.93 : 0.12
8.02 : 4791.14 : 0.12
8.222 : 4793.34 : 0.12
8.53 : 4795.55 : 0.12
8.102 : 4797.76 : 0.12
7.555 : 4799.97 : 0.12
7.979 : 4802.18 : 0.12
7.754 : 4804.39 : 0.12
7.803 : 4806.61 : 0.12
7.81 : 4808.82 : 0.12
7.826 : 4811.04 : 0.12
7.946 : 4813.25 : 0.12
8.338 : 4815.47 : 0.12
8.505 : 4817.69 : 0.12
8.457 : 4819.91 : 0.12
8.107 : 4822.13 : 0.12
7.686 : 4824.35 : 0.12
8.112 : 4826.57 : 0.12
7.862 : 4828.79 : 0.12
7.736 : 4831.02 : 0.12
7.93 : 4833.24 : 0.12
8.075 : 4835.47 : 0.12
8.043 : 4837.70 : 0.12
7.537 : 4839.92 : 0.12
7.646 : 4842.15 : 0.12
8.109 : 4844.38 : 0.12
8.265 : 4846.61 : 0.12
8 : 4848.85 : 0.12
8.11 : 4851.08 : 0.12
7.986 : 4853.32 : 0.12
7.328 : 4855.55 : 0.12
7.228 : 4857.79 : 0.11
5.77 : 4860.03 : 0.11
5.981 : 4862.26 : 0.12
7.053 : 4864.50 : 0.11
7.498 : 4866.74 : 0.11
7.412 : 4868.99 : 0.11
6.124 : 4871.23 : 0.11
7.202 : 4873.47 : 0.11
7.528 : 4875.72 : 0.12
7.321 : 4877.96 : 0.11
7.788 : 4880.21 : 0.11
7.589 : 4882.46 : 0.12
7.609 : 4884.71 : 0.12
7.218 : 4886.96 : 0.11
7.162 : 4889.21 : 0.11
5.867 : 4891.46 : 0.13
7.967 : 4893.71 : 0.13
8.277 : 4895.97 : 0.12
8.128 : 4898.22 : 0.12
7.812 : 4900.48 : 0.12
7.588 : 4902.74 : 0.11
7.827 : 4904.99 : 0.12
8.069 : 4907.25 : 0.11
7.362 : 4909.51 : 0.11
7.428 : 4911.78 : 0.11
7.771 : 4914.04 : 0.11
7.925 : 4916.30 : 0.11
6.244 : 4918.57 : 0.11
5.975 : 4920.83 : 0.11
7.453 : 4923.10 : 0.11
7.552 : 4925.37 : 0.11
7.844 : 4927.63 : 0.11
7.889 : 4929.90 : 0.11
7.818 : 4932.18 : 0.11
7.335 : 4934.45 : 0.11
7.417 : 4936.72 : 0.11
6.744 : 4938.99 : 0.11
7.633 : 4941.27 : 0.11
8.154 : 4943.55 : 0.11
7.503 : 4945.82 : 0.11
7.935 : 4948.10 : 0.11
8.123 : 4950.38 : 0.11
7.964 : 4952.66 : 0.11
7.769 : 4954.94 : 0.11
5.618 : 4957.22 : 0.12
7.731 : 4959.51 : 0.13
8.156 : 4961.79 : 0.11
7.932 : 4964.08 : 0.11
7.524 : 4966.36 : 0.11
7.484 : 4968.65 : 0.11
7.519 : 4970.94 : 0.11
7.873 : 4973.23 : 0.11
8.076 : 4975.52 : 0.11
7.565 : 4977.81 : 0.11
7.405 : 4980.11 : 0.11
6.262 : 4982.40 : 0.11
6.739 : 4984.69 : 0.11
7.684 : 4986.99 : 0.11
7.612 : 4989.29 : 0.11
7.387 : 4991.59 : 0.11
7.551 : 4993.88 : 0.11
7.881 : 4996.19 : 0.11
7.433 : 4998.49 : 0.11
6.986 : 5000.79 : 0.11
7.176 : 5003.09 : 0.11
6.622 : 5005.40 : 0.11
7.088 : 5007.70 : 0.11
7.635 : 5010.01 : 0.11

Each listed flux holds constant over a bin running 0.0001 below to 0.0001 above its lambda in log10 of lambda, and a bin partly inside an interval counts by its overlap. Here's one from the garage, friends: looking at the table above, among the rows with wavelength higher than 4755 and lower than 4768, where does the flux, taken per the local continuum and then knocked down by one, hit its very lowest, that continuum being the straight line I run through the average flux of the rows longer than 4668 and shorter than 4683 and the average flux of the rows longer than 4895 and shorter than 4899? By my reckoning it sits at 4766.93 Angstrom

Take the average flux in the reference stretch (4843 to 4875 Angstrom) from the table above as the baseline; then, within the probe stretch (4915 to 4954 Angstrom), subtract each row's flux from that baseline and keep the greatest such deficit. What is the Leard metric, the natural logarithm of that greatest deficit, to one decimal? 0.3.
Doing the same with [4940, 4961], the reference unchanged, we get 0.5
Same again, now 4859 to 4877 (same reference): 0.4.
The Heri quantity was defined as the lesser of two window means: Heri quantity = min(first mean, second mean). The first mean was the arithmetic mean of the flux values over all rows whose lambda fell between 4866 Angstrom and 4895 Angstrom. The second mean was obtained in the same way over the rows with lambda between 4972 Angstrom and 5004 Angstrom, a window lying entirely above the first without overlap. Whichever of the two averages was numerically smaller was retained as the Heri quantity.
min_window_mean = 7.25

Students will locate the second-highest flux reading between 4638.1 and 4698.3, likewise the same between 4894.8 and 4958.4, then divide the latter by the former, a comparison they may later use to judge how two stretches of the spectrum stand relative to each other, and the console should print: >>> 1.01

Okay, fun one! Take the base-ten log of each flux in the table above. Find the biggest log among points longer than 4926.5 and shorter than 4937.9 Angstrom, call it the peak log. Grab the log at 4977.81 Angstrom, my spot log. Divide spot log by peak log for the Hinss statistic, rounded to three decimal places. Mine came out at 0.980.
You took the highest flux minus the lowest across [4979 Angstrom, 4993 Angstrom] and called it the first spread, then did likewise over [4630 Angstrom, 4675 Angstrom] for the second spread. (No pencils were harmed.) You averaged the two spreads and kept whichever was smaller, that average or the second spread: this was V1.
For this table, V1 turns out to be 1.7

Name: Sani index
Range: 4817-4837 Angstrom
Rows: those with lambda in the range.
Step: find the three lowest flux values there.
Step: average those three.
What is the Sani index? 7.76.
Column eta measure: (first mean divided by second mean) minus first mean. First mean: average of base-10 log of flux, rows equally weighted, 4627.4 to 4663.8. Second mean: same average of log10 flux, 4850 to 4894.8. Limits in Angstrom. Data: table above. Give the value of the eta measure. 0.151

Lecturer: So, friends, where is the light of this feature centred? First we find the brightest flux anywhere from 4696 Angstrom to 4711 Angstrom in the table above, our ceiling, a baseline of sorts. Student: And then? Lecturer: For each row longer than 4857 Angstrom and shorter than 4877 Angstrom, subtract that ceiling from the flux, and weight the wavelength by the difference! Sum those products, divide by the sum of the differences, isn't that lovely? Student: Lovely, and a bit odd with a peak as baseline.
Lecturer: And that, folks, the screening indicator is 4864.9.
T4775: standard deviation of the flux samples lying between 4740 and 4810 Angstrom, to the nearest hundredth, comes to 0.29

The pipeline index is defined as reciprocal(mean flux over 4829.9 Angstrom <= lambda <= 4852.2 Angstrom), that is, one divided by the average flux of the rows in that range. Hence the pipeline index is 0.126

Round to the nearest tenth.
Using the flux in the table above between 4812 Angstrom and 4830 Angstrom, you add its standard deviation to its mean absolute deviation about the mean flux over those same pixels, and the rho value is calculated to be 0.5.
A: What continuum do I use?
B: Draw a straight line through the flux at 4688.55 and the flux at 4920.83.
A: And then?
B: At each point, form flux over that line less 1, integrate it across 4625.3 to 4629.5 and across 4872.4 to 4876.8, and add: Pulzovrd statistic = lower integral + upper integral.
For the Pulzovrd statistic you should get 0.7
